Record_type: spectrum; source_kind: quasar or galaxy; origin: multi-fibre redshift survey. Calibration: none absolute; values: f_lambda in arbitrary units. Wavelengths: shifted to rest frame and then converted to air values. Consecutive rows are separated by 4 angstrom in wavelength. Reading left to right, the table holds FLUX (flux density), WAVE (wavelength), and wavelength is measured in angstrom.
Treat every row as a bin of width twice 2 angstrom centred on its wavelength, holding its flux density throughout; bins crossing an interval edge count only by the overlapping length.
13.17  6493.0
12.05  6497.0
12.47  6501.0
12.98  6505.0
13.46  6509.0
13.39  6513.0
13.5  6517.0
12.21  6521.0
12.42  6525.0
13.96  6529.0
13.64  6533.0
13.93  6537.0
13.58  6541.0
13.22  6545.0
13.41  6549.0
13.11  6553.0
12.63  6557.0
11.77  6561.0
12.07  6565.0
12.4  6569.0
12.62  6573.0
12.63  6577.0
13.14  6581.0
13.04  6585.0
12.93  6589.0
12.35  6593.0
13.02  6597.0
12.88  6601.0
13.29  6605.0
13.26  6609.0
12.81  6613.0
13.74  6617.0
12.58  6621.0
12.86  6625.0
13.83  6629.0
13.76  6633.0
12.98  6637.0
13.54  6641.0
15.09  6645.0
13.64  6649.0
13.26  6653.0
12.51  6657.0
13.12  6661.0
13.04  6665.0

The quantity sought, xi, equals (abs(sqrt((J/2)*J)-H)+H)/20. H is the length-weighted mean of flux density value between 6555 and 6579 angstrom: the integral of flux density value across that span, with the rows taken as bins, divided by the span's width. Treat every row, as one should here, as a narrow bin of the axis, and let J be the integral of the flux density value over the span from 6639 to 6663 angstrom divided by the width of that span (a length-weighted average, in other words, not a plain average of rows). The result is 0.757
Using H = 12.4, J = 13.5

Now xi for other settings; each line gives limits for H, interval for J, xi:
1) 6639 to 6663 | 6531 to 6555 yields 0.876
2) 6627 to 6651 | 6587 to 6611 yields 0.923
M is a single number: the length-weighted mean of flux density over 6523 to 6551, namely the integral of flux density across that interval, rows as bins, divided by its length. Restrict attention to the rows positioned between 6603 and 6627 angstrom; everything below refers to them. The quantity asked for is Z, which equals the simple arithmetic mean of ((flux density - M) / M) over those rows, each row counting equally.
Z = -0.027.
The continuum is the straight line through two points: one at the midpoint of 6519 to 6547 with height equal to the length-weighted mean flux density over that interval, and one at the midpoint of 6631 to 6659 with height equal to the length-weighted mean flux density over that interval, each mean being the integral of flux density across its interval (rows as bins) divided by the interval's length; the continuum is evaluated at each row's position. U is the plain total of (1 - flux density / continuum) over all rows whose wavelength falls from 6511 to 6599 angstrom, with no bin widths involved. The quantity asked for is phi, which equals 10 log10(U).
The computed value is -2.1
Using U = 0.62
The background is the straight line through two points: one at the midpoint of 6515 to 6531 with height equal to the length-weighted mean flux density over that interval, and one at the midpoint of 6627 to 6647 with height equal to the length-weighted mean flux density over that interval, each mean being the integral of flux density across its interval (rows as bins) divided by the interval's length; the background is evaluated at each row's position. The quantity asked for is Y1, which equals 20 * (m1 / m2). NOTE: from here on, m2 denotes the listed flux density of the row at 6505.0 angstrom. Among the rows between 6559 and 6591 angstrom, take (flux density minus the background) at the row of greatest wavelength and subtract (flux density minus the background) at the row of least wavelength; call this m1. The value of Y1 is 1.5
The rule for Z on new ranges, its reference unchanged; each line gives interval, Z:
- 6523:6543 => 0.004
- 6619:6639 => -0.019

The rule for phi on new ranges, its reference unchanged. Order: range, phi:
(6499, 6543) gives -17.4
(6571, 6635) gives -3.3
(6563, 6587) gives -4.9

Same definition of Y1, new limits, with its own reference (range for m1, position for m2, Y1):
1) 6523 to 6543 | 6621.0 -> 1.7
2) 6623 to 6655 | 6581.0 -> 0.3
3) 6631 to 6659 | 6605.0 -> -2.1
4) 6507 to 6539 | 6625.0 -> 0.4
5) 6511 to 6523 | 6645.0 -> -1.6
